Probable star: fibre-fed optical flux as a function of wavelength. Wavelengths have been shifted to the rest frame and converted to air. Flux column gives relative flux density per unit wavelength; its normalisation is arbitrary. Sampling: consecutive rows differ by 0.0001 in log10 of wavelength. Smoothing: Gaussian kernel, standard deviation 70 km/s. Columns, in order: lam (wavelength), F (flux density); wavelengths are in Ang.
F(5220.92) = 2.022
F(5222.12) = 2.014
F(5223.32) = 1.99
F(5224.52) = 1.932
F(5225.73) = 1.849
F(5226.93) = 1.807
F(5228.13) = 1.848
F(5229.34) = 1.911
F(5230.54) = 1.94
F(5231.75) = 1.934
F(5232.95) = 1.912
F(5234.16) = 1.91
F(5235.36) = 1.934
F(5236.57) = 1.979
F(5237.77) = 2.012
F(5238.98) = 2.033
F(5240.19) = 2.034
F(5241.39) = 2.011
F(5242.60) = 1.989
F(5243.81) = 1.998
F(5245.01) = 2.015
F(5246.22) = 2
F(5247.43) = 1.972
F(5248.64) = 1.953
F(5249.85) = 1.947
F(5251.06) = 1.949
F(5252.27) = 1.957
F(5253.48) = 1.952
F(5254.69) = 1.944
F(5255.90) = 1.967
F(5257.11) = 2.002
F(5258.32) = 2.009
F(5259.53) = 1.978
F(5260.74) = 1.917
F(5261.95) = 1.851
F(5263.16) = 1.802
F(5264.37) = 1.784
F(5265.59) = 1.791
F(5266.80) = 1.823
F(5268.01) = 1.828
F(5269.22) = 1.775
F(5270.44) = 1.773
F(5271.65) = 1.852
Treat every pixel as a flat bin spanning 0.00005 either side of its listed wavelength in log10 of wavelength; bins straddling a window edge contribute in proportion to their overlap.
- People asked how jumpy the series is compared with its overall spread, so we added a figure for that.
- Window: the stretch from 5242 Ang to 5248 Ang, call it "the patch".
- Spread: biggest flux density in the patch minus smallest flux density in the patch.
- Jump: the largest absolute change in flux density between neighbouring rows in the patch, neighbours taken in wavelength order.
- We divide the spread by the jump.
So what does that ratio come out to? 1.5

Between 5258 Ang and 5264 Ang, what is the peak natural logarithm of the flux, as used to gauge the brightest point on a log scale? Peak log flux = 0.698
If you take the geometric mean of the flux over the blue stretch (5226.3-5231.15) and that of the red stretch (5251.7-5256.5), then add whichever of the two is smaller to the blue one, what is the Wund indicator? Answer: 3.75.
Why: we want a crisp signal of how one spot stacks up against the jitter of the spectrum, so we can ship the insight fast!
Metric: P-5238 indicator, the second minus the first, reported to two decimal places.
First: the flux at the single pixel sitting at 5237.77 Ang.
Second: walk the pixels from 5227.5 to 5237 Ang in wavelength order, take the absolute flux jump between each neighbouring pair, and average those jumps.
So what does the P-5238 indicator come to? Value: -1.98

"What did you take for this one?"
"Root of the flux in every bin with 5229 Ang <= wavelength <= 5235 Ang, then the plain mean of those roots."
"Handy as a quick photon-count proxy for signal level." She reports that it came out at 1.39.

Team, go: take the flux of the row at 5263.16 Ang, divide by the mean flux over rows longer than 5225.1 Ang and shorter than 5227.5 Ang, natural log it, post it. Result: -0.014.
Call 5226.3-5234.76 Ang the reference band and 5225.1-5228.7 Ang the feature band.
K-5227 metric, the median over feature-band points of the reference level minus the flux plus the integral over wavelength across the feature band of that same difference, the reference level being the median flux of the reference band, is 0.3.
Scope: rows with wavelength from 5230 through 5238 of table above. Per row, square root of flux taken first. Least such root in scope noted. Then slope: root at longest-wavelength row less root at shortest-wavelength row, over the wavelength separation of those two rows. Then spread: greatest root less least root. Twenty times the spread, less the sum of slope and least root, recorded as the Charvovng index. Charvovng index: -0.66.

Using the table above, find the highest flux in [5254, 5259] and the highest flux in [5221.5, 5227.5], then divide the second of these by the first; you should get 1.002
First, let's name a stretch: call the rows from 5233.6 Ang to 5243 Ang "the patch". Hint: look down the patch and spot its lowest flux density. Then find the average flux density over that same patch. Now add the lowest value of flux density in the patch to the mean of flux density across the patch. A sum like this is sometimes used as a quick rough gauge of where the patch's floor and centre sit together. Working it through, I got 3.90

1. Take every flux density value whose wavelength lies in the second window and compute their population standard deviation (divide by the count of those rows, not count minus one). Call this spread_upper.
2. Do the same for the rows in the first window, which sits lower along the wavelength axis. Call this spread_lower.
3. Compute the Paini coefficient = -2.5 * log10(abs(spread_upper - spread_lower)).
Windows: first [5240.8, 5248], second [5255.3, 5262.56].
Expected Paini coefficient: 3.5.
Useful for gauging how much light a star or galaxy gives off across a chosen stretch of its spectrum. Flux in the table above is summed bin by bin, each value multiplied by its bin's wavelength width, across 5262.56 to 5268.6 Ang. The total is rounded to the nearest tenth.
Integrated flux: 10.9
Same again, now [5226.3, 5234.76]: 16.0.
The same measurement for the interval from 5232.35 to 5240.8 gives 16.7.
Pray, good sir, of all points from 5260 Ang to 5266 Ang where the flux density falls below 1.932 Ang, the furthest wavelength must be 5265.59 Ang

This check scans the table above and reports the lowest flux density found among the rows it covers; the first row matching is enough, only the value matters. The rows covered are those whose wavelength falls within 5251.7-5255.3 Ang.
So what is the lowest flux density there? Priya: 1.944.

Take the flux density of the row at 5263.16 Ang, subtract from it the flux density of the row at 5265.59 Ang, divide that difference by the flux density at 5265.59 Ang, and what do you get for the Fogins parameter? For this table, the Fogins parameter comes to 0.01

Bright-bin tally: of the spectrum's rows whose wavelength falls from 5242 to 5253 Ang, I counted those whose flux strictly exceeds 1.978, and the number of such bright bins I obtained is 4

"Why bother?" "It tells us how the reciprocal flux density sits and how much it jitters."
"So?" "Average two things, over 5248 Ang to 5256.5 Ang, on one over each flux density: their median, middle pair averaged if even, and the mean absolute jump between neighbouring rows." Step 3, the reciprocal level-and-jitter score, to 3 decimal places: 0.257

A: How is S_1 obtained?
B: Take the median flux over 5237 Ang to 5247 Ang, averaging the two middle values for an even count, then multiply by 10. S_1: 20.1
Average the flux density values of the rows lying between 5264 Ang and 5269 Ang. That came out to 1.81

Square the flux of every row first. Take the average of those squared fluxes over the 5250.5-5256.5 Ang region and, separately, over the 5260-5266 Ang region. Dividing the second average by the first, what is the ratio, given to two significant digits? 0.88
